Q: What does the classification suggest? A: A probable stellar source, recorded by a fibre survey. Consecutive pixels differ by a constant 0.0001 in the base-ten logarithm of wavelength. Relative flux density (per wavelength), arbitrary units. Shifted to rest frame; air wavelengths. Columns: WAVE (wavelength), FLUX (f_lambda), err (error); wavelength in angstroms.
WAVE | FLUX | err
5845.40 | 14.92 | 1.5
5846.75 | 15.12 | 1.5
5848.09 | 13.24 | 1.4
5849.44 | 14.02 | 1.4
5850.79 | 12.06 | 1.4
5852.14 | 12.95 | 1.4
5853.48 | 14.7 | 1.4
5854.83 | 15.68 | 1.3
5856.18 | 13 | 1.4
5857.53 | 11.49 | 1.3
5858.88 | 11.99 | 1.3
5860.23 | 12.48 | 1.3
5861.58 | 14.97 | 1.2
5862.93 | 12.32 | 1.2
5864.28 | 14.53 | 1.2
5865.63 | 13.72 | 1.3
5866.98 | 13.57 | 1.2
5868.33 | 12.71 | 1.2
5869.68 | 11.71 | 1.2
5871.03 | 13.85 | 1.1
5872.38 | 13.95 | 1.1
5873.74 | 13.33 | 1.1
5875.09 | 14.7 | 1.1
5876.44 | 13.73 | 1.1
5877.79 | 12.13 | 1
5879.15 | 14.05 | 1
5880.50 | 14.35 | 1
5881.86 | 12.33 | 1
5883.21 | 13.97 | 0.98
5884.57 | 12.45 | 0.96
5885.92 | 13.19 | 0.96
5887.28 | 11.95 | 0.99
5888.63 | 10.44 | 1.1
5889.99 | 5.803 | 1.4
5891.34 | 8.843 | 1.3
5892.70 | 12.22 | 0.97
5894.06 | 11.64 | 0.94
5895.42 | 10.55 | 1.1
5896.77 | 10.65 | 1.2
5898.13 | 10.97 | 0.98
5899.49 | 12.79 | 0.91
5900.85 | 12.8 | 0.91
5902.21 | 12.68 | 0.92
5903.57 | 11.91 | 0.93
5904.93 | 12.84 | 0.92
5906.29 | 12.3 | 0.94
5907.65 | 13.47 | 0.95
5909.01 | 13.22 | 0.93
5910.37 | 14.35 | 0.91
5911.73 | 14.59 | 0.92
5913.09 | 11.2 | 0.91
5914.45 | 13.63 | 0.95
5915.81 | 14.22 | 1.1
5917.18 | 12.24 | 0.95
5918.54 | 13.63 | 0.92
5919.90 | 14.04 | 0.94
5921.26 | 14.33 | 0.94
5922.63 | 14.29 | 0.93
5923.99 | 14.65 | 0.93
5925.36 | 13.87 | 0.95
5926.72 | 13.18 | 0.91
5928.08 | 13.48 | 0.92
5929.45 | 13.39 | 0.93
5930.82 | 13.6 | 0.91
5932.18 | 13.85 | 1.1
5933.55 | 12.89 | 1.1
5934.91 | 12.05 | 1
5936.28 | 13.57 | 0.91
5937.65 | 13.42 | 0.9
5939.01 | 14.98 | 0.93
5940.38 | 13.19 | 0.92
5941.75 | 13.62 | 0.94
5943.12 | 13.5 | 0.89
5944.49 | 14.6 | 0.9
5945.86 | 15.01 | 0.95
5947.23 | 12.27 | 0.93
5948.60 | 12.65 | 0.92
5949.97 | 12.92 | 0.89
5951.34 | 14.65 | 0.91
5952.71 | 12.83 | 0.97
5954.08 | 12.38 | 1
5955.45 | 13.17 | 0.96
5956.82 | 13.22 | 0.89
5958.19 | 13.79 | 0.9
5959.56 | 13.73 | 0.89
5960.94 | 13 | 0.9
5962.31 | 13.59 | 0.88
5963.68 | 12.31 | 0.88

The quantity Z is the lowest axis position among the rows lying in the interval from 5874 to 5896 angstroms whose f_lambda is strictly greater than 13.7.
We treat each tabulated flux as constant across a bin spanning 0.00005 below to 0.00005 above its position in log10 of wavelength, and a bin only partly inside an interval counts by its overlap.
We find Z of 5875.09 angstroms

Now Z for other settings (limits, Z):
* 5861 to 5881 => 5861.58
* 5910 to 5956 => 5910.37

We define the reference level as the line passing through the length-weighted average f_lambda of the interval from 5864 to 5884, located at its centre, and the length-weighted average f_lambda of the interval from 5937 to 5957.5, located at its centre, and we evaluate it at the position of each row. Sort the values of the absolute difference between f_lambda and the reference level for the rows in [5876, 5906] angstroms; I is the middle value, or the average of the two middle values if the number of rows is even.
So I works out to 1.2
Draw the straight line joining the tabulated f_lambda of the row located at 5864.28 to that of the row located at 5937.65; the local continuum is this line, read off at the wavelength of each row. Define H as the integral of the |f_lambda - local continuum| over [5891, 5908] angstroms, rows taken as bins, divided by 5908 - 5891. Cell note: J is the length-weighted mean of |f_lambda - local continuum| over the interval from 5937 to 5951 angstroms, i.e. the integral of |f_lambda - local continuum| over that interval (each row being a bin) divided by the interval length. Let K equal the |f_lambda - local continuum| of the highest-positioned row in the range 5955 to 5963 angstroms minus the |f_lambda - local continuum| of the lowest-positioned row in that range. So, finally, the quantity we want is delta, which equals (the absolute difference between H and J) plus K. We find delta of 2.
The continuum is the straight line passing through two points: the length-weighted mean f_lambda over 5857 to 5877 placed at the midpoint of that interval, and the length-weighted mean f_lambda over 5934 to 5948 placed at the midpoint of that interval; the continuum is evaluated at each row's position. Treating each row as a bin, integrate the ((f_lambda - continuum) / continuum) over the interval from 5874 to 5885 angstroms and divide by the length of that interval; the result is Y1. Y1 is 0.011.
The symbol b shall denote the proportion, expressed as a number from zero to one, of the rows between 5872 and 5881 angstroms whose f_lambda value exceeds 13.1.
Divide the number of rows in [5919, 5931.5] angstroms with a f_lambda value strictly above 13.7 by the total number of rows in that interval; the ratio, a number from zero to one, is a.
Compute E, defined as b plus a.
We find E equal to 1.41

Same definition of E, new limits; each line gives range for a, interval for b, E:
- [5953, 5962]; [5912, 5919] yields 0.93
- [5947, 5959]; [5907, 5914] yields 1.02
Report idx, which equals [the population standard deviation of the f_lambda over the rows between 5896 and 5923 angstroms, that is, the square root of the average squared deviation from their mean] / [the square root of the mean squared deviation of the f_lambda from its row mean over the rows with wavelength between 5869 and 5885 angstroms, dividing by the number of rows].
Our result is 1.2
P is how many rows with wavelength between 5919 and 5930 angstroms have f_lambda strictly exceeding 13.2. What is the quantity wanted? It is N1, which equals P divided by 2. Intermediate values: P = 7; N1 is 3.5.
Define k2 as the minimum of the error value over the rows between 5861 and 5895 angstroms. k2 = 0.94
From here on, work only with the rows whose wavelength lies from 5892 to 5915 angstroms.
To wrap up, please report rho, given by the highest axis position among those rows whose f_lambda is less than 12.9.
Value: 5913.09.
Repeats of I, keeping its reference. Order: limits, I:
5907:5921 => 0.6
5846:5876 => 1.0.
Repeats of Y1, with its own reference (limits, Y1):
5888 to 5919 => -0.105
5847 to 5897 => -0.044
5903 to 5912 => -0.020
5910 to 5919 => -0.009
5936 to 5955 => -0.006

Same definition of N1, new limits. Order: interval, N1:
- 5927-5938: 3.0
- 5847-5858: 2.0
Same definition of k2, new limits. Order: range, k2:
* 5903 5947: 0.89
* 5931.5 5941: 0.90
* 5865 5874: 1.10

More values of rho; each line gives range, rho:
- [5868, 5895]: 5894.06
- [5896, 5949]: 5948.60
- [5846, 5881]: 5877.79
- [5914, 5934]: 5933.55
